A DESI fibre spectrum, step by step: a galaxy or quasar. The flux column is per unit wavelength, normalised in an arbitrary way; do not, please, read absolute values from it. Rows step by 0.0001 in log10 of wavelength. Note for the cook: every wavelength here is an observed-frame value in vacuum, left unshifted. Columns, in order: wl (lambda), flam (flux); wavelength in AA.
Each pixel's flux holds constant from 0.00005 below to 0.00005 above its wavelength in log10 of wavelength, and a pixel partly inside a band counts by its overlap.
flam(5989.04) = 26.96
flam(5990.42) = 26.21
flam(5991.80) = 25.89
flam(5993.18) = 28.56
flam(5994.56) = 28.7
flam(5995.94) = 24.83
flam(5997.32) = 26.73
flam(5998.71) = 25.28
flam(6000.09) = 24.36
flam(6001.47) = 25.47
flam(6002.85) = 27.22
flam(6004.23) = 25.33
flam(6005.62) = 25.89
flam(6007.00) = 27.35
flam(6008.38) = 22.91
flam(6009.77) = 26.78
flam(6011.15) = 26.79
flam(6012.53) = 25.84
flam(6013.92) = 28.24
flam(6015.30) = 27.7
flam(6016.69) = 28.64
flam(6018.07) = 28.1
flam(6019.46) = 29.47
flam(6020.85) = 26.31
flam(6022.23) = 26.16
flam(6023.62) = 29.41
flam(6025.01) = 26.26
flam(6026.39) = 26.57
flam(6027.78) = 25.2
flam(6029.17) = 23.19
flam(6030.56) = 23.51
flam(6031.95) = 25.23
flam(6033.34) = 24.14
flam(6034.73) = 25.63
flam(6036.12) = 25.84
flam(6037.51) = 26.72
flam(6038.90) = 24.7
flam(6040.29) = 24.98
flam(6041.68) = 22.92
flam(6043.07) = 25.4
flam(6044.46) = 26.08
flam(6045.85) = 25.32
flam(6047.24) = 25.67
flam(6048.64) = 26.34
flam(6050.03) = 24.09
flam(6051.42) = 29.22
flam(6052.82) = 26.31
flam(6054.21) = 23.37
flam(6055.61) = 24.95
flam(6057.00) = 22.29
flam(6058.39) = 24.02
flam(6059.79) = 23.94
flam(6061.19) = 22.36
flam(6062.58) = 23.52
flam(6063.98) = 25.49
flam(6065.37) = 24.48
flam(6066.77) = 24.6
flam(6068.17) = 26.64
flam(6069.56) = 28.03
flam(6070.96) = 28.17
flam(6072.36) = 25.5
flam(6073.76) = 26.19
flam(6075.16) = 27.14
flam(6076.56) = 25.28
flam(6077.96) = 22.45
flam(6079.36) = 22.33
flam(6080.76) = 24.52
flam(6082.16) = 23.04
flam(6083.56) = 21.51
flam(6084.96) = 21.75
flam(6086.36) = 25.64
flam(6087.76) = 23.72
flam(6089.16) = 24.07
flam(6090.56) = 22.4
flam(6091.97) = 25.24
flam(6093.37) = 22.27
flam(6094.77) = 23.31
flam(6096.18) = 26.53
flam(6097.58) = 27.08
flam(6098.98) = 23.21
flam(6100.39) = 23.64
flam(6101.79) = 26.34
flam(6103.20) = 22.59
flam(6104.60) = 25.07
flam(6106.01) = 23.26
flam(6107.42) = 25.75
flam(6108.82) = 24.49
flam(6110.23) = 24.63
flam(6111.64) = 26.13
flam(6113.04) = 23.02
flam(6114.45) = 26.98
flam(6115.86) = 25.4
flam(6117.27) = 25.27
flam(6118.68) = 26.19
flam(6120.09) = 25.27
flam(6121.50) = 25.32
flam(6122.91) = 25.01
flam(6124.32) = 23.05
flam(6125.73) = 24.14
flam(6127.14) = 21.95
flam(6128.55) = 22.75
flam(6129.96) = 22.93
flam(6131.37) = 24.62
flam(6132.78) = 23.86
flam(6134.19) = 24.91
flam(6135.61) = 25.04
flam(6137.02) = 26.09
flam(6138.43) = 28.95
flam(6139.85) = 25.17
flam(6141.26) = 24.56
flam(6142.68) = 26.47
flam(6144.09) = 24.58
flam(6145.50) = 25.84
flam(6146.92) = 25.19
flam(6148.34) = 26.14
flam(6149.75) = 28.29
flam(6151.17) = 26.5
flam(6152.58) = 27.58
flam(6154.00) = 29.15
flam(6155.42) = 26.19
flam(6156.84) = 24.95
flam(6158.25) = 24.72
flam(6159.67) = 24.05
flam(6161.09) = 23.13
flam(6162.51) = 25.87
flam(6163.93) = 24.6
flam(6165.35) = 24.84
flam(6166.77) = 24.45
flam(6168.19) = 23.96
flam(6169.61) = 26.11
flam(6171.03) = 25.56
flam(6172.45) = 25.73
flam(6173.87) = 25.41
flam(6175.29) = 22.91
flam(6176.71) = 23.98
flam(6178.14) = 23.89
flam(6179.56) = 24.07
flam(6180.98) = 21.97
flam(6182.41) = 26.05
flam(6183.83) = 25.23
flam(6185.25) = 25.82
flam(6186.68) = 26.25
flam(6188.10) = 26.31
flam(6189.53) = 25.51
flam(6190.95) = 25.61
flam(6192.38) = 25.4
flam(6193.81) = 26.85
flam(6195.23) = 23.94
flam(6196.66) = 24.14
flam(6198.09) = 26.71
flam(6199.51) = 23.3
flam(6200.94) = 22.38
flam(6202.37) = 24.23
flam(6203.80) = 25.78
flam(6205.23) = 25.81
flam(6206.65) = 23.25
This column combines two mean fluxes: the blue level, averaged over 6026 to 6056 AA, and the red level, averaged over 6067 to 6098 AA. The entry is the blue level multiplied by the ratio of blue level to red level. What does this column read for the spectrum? 25.8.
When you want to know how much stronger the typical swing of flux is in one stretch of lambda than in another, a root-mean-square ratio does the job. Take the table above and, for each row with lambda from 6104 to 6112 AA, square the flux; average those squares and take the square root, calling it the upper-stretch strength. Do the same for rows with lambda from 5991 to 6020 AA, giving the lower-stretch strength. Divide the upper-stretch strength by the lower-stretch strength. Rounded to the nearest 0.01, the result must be 0.93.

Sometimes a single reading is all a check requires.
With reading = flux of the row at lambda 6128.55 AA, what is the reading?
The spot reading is 22.75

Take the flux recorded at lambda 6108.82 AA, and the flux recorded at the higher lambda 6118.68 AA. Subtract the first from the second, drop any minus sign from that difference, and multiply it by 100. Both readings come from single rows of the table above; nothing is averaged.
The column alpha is 170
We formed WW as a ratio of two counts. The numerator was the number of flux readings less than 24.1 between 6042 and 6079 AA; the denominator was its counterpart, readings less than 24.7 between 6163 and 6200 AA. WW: 0.73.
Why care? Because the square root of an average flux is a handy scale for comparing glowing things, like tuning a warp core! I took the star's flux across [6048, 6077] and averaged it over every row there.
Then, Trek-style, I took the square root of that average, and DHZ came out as 5.03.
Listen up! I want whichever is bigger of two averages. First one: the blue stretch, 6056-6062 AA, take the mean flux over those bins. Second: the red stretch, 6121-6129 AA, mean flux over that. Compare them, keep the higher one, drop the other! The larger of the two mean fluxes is 23.7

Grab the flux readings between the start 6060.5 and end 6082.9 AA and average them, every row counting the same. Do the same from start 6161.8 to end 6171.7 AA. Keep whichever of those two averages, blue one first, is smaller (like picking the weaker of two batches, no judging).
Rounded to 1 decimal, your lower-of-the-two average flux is 25.0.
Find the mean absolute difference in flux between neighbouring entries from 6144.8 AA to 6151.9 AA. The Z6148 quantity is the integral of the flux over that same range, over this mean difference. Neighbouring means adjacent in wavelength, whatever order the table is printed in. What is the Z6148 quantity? 135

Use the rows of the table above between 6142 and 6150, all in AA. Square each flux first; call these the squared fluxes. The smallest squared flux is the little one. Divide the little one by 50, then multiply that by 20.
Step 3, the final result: 242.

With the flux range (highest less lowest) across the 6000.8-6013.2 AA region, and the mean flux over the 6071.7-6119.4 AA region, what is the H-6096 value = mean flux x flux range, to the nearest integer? 109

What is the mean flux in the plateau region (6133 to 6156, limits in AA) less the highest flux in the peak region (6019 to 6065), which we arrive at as -3.2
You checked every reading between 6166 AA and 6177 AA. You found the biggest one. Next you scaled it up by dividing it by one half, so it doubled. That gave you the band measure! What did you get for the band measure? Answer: 52.2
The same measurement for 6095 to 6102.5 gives 54.2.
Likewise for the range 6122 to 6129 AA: 50.0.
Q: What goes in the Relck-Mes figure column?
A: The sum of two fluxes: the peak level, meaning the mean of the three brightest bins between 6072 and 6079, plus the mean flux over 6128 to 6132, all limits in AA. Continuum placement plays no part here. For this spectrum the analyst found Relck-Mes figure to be 49.7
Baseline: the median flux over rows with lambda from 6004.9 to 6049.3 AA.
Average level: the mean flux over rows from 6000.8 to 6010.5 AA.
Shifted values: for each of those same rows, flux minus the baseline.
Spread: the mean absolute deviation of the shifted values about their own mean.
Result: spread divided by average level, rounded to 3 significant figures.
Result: 0.0424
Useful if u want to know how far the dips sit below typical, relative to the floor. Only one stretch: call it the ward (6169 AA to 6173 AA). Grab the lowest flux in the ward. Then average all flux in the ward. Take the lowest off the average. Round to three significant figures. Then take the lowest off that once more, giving -25.3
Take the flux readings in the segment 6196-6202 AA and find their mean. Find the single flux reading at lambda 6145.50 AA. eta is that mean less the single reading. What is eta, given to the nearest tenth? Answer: -1.7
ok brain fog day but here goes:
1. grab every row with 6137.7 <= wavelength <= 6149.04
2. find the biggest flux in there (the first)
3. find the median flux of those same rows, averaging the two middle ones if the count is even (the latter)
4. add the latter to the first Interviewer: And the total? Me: 54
